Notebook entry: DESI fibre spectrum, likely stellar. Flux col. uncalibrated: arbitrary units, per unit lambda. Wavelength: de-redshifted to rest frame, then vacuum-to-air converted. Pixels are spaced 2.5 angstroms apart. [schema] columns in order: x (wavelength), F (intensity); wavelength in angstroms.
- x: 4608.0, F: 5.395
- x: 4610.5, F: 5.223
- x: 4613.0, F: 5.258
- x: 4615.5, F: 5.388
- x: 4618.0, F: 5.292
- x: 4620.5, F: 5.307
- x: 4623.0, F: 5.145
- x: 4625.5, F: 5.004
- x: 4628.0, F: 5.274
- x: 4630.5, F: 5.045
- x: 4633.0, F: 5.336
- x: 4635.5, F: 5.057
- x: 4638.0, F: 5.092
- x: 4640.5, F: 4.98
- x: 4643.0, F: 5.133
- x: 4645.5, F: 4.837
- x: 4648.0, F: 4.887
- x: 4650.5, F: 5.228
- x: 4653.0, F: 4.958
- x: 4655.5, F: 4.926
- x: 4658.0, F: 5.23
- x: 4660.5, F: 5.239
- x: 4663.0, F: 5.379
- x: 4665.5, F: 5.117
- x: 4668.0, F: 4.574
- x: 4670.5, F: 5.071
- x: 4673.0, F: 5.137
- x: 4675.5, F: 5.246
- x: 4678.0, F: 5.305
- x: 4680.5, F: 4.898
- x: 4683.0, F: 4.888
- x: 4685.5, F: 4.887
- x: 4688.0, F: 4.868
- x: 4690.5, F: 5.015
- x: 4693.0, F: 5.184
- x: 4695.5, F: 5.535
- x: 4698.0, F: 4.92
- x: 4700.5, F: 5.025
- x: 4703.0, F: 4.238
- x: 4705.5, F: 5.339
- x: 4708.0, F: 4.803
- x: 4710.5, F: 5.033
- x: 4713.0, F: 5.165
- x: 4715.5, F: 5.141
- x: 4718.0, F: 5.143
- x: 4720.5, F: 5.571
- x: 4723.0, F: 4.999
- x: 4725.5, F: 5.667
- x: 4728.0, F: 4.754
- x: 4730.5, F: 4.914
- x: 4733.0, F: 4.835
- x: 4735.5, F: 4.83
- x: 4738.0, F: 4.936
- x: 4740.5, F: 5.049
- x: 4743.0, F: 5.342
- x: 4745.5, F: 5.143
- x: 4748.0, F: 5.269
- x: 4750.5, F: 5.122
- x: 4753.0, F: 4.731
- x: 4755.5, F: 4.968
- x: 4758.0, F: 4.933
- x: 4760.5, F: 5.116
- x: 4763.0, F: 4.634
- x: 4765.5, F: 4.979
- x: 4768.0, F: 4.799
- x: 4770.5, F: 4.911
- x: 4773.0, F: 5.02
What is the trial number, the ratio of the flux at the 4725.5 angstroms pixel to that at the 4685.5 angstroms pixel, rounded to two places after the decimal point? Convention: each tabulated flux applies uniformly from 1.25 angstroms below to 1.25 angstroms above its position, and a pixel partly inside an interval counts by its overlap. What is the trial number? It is 1.16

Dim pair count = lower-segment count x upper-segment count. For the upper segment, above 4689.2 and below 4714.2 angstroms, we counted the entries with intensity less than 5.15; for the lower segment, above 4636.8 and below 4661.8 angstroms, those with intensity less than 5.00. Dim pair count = 30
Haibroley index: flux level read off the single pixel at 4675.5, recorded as 5.246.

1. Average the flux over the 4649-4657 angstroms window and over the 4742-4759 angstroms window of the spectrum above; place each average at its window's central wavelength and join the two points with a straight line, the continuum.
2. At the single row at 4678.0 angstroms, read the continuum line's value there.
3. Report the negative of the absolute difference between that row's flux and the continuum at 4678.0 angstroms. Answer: -0.26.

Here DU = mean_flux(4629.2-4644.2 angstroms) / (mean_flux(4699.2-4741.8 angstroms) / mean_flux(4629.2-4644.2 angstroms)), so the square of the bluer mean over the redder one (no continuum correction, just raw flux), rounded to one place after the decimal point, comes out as 5.2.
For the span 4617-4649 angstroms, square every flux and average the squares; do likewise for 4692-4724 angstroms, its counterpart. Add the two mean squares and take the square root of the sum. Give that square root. 7.22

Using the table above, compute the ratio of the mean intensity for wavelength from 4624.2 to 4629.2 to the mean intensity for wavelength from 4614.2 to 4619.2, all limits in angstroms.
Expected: 0.96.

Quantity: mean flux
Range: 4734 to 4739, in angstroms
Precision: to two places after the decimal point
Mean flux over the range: 4.88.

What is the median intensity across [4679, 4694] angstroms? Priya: 4.9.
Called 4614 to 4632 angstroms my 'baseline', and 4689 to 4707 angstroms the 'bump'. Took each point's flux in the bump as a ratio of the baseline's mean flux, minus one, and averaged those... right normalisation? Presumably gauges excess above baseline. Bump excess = -0.03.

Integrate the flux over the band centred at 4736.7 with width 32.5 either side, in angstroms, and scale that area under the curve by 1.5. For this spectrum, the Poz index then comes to 492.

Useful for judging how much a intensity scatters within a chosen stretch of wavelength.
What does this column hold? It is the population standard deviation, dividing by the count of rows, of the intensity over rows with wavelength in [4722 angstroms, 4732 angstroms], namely 0.348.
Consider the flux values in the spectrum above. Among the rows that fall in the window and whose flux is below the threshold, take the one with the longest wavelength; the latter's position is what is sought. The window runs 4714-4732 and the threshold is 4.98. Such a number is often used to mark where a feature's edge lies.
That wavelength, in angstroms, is 4730.5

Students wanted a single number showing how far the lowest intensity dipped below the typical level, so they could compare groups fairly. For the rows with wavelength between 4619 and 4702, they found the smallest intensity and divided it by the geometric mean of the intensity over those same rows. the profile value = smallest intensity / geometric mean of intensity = 0.90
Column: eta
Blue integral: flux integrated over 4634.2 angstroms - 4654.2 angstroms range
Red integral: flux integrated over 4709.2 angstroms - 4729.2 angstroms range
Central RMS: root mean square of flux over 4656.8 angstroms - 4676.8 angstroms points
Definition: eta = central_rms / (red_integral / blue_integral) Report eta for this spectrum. 5.0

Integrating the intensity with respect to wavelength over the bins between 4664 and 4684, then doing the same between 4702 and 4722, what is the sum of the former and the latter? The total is 202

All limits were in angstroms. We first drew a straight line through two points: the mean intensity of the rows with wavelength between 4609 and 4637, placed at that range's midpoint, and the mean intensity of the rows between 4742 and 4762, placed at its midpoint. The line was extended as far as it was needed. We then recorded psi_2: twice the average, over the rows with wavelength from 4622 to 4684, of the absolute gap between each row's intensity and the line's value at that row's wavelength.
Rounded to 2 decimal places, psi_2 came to 0.33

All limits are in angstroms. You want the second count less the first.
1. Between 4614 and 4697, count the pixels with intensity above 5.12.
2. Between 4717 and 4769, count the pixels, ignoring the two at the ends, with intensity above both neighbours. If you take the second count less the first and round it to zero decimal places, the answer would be -8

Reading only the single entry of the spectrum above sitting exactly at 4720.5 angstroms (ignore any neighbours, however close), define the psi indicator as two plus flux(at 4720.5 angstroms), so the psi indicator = 7.57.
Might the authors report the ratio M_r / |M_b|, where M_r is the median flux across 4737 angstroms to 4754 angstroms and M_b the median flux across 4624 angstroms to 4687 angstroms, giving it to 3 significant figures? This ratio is 1.01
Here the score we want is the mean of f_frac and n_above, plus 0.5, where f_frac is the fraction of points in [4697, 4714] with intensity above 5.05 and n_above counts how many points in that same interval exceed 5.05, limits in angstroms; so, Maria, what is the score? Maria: 1.6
